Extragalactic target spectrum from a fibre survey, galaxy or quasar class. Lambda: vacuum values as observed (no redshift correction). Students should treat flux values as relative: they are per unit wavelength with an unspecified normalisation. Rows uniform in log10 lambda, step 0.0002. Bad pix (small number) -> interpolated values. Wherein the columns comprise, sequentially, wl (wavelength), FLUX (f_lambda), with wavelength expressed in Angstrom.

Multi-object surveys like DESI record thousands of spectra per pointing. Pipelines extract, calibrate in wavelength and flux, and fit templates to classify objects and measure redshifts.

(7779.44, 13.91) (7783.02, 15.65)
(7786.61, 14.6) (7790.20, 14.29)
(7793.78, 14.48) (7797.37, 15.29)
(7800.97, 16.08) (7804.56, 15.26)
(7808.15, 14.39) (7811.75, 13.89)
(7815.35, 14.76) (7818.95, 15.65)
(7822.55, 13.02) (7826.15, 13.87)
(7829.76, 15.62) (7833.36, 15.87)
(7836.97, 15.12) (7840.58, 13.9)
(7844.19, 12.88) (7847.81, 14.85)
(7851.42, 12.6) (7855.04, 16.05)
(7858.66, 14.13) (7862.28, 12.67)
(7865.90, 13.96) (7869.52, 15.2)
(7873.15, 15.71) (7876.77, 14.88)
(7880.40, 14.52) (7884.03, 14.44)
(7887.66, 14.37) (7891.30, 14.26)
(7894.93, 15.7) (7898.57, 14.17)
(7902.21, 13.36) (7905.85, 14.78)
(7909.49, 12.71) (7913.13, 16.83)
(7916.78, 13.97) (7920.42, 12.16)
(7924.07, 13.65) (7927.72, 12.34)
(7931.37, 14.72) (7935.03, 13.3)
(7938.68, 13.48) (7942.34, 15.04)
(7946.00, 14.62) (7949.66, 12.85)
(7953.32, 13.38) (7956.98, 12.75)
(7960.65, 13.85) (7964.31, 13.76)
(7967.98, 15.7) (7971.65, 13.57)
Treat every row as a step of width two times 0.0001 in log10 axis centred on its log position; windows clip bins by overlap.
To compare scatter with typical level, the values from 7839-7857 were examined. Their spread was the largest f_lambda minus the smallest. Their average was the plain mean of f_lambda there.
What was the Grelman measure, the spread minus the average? -10.6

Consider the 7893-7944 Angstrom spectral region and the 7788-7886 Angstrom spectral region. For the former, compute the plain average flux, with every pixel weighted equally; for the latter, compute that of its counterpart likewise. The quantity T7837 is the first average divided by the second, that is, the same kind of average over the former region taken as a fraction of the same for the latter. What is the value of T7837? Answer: 0.96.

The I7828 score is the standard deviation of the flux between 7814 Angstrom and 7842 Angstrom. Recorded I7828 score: 1.0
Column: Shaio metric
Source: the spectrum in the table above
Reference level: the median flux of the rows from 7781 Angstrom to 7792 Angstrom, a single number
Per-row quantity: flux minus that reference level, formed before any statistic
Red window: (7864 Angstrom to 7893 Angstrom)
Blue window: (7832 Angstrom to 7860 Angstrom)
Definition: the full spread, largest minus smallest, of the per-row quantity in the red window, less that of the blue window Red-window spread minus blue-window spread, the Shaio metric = -1.7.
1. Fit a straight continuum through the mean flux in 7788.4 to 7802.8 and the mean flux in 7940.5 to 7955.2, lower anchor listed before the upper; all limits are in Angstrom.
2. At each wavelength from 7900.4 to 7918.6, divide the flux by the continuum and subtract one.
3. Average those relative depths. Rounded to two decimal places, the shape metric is 0.01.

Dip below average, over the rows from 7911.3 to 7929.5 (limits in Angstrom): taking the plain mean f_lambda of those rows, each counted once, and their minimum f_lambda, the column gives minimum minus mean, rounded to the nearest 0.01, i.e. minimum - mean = -1.63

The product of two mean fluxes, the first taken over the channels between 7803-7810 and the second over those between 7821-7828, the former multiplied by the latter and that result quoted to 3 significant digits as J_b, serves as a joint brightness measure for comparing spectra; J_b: 199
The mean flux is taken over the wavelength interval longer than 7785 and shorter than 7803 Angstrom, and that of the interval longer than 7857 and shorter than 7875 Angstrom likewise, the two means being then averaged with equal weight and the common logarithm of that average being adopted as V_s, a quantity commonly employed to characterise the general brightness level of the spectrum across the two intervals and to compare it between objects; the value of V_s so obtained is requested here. 1.166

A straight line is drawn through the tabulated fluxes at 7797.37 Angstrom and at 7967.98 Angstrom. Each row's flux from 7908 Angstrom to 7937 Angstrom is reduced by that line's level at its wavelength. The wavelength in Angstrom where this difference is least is 7920.42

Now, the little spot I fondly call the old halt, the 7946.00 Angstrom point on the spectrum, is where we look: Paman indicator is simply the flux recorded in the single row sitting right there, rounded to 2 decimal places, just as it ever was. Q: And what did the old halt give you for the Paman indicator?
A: 14.62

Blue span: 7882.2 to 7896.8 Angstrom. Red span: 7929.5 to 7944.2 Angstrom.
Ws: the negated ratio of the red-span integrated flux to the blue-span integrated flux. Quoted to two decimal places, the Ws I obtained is -0.97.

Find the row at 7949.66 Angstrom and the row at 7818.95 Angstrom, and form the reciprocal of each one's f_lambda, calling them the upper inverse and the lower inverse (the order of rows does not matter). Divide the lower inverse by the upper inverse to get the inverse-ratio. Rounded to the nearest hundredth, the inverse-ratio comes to 0.82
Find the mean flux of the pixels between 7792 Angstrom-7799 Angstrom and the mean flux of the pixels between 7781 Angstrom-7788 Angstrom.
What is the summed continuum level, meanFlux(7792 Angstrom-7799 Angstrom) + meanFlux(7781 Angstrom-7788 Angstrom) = 30.0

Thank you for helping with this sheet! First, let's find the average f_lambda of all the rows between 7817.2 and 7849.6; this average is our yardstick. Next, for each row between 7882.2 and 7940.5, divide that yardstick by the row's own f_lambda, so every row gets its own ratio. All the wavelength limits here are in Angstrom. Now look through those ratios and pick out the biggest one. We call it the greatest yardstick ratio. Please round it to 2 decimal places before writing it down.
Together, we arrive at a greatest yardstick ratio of 1.19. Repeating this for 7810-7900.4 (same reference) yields 1.15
